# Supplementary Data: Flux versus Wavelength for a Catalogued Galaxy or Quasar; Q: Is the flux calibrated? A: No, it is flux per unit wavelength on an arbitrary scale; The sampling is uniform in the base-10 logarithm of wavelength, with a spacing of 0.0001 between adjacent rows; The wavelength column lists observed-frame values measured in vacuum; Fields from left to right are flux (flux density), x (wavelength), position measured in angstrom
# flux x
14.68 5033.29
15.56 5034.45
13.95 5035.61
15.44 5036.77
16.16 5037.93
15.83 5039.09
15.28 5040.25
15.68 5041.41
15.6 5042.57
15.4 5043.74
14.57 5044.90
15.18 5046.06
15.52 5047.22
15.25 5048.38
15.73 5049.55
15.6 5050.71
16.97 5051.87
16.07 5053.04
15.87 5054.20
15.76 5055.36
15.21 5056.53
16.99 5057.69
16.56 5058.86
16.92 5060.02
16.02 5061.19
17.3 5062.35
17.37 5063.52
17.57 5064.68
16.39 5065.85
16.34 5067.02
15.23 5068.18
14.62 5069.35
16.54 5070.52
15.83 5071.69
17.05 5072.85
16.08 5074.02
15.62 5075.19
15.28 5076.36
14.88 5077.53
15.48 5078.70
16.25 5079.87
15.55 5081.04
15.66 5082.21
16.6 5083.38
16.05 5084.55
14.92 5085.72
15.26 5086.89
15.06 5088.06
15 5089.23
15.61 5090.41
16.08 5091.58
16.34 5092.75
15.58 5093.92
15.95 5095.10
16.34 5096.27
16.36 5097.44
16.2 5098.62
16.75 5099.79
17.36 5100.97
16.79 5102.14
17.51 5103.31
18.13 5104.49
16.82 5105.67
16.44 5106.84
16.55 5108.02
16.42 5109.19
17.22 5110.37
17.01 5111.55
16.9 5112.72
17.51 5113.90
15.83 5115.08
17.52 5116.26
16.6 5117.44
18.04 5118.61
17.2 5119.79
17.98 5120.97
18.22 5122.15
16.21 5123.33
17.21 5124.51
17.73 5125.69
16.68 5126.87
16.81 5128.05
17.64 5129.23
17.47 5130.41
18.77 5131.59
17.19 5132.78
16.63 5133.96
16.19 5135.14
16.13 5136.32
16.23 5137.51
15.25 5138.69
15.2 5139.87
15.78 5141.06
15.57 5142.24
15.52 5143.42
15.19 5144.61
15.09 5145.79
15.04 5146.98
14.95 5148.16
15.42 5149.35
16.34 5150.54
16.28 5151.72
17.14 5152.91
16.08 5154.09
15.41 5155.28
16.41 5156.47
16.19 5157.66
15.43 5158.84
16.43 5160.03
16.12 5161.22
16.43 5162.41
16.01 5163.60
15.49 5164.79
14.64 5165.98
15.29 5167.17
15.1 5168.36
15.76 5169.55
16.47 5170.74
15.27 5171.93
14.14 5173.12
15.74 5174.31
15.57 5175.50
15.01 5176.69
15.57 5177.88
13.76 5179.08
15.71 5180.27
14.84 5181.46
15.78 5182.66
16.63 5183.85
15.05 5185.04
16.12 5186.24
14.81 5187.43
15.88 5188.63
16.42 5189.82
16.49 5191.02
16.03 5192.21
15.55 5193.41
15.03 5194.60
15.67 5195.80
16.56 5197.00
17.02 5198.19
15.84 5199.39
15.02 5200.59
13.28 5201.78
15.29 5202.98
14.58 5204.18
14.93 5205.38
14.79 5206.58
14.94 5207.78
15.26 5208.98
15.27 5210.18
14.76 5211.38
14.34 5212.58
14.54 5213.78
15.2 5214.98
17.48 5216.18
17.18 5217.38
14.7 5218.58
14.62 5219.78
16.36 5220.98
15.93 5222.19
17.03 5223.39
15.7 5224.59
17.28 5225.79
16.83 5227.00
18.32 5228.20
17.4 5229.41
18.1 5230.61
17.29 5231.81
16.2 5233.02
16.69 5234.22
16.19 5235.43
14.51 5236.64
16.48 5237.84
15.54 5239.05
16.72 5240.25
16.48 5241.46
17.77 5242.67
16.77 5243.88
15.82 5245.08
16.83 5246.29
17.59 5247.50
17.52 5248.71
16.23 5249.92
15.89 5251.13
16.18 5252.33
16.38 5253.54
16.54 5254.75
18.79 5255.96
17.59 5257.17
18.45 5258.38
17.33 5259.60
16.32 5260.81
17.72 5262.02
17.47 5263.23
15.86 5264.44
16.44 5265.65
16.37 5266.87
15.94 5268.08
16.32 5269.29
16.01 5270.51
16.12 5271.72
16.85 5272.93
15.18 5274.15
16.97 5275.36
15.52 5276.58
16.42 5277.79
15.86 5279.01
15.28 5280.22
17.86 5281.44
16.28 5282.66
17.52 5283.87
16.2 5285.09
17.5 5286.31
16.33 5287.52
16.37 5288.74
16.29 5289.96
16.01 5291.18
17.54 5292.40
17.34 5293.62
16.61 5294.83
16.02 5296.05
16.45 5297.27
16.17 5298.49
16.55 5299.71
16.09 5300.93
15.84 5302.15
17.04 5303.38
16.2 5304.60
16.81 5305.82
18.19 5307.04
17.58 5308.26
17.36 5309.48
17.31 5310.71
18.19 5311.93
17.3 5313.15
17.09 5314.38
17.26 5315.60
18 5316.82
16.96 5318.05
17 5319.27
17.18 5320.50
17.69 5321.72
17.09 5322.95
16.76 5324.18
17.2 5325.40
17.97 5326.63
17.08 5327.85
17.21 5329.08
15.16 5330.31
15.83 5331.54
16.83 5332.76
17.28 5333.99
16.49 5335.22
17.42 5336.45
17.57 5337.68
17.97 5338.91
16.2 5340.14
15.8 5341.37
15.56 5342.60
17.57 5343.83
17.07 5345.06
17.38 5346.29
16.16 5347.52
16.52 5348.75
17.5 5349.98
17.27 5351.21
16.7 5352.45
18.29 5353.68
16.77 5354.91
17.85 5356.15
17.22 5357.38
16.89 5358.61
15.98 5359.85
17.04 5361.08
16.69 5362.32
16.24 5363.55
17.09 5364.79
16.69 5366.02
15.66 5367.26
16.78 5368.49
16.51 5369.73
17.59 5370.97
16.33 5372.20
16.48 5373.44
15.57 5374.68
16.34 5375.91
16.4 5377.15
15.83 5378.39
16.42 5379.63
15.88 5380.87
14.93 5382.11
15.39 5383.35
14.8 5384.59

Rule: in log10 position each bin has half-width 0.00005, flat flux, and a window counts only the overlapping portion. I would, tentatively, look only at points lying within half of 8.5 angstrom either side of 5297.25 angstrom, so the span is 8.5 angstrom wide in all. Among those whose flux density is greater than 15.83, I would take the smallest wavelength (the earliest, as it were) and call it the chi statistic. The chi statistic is 5293.62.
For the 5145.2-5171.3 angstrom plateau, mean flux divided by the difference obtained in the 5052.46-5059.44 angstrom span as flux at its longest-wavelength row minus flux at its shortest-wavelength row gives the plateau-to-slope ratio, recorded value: 32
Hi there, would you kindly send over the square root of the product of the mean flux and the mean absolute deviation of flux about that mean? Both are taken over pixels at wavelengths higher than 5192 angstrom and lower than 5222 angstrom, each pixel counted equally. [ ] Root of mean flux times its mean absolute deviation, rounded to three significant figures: 3.39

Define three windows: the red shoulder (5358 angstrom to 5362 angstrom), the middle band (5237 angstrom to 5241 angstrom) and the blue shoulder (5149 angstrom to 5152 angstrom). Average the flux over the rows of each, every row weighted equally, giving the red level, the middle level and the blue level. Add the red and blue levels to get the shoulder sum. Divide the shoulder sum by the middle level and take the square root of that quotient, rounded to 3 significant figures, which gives 1.42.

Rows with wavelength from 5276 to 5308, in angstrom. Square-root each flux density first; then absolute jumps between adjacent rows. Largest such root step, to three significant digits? 0.317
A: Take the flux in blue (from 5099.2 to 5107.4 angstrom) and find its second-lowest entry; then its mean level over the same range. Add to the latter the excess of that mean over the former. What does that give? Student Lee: 17.5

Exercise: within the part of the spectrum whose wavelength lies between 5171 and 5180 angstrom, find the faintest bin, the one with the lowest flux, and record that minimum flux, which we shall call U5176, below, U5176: 13.76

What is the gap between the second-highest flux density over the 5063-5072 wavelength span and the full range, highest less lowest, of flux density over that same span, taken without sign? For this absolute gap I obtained 14.4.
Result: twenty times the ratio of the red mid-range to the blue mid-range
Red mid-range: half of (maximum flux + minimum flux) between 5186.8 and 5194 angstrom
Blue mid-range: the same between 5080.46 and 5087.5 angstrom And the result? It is 19.9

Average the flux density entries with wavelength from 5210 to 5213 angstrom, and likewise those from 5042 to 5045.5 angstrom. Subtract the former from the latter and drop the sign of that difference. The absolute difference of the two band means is 0.4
